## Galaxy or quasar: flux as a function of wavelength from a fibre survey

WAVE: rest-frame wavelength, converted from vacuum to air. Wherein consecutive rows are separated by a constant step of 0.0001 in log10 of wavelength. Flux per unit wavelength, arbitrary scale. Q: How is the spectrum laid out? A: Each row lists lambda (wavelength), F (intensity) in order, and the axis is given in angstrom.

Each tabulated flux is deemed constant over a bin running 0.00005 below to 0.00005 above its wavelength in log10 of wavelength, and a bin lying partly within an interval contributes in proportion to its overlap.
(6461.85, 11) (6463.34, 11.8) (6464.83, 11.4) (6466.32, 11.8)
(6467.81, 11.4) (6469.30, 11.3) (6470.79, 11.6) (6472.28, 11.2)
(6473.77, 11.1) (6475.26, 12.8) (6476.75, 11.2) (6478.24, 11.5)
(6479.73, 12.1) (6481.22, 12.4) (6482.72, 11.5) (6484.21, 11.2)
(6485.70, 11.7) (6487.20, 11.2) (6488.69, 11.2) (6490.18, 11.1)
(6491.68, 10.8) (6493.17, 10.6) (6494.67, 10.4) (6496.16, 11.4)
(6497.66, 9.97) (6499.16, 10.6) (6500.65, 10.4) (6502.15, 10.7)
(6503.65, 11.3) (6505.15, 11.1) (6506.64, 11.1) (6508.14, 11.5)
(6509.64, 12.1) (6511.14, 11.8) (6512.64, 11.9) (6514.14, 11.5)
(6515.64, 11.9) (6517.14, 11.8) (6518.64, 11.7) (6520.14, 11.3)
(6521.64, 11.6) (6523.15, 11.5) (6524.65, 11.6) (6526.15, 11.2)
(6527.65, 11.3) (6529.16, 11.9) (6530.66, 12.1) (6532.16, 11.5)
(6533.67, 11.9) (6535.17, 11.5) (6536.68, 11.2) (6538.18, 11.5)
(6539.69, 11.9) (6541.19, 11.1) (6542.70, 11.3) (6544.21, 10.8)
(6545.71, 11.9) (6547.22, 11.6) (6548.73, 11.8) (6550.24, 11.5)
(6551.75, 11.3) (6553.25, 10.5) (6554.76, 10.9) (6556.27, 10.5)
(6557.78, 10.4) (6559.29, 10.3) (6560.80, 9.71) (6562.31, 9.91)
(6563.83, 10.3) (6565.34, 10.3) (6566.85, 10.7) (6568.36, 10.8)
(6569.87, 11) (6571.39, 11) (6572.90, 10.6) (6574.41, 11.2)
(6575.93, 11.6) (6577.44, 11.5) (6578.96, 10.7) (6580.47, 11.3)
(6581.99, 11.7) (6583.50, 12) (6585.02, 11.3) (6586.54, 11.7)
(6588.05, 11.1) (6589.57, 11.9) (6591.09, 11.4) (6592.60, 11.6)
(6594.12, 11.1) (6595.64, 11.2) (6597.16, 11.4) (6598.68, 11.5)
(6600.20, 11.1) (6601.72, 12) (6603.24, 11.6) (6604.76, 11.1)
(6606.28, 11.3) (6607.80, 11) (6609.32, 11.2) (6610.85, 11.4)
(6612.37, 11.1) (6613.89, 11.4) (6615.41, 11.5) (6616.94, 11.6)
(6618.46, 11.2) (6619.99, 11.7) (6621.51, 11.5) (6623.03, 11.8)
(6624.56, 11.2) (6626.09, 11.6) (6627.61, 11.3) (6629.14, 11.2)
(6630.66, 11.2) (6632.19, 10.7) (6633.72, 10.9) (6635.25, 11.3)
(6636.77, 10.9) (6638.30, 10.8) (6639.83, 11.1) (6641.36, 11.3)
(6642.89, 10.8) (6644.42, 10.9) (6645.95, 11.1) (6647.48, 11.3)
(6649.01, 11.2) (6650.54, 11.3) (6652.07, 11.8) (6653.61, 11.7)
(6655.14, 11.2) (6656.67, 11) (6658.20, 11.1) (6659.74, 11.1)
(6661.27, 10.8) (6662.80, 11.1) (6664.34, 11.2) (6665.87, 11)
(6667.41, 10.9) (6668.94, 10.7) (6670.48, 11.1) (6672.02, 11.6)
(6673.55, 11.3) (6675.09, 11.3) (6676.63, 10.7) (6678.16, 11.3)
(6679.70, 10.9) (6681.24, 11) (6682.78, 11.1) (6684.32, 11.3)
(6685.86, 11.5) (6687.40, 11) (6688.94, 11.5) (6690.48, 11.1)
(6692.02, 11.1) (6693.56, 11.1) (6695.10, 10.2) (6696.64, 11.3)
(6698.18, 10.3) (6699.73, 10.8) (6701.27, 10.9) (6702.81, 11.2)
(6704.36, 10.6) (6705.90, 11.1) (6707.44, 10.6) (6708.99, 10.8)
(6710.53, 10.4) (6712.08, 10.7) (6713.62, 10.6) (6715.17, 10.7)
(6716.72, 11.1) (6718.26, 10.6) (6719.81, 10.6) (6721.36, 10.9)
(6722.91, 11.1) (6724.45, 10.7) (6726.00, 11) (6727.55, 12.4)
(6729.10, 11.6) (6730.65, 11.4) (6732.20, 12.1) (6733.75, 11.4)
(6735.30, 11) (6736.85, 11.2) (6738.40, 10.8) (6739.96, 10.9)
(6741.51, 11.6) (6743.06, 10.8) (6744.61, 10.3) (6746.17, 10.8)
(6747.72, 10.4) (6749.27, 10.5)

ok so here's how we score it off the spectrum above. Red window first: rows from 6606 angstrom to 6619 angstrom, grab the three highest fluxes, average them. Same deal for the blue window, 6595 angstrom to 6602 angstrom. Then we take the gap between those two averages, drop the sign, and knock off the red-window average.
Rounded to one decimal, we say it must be -11.4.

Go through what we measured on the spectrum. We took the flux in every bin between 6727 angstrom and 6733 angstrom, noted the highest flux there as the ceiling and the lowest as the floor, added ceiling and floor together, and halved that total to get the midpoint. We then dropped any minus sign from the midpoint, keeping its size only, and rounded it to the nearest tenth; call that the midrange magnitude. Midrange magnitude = 11.9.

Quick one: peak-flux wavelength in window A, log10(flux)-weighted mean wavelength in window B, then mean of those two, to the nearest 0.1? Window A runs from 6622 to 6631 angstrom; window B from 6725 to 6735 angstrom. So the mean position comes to 6676.5 angstrom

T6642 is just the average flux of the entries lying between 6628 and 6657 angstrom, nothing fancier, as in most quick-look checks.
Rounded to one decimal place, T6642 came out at 11.1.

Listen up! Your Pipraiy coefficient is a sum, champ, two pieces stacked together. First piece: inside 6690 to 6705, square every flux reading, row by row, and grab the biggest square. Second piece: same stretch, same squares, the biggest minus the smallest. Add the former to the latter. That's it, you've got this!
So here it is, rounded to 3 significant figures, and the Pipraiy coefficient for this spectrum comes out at 151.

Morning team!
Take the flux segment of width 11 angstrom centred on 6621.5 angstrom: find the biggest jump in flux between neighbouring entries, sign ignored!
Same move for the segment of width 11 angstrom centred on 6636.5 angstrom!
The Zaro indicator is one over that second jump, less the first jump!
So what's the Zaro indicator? 1.9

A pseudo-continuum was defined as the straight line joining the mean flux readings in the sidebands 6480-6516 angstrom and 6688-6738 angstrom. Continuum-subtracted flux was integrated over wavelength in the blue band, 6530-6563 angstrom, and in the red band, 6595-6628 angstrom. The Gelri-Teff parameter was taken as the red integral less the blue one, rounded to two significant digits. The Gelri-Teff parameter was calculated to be 11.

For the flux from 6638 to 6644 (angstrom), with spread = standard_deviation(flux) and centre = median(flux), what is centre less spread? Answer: 10.7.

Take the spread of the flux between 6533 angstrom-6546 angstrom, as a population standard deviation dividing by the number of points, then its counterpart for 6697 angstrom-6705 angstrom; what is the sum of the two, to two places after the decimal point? 0.67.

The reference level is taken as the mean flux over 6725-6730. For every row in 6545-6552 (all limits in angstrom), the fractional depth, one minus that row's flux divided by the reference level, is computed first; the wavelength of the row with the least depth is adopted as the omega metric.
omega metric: 6545.71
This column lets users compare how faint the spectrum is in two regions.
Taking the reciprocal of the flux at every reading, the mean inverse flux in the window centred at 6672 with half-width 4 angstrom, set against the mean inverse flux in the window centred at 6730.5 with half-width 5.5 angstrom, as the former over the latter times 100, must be 103.1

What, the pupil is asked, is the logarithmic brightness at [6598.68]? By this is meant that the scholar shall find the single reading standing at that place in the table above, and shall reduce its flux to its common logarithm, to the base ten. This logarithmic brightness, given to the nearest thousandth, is 1.061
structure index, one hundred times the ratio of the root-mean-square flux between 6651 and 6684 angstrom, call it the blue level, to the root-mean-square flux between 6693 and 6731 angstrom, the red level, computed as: 102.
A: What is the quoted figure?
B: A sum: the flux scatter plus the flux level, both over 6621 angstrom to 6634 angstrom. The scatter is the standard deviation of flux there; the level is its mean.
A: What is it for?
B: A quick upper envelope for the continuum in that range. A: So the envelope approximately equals 11.6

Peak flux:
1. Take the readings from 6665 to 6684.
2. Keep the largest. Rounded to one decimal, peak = 11.6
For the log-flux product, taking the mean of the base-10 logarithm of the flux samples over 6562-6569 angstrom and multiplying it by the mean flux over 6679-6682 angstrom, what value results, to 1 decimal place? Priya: 11.1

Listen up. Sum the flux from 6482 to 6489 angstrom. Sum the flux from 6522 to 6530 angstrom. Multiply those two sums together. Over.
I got 3266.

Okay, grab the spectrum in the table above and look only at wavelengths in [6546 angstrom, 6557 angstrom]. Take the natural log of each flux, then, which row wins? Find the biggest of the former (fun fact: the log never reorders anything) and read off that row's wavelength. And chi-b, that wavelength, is 6548.73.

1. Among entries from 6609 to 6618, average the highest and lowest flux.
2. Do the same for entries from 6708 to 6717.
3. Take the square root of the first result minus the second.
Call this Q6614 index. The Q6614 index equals 0.77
